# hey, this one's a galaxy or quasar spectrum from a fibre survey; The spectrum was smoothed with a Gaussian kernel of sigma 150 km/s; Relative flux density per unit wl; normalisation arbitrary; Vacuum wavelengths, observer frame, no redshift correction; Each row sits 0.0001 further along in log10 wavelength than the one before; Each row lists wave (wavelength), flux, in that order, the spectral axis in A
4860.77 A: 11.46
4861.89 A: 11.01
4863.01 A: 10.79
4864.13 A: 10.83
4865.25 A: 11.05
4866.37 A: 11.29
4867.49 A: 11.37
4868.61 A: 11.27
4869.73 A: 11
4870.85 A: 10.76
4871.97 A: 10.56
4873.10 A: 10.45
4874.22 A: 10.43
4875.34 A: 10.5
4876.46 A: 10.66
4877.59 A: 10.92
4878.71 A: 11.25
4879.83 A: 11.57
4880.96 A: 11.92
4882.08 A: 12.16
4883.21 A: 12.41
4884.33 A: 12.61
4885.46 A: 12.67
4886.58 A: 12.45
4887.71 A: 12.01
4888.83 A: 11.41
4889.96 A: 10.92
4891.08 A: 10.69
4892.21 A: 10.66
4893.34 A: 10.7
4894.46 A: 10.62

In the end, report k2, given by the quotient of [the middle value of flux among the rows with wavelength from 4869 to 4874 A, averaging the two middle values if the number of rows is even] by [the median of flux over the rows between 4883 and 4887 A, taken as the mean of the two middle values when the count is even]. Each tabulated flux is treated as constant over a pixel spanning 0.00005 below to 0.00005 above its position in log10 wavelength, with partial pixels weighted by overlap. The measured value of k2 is 0.85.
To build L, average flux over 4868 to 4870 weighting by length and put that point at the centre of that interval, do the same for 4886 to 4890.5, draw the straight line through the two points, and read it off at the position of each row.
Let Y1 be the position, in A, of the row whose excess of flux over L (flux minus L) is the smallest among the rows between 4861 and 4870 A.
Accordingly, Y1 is 4863.01 A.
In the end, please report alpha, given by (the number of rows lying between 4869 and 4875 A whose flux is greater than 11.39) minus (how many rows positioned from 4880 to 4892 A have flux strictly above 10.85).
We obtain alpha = -9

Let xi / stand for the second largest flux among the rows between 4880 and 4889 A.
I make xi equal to 12.61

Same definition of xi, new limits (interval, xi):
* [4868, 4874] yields 11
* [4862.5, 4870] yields 11.29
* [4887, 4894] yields 11.41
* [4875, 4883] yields 11.92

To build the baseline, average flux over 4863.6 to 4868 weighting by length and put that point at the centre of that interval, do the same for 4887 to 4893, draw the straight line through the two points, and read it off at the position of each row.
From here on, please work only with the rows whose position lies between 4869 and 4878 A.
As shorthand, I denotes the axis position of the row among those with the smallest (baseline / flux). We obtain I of 4869.73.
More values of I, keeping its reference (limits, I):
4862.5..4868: 4867.49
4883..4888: 4885.46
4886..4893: 4886.58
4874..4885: 4884.33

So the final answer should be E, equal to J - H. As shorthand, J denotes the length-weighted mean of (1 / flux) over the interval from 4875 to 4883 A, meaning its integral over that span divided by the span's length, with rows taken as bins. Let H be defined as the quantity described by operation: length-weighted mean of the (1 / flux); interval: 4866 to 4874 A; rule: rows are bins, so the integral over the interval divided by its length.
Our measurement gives -0.003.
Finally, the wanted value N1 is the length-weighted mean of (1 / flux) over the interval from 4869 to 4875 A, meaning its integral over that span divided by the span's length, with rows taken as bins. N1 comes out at 0.094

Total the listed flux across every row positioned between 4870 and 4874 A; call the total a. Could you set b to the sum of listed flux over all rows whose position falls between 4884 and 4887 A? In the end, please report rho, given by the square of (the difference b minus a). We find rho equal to 35.5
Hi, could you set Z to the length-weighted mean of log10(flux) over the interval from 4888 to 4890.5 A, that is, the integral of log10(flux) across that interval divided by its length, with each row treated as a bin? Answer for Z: 1.052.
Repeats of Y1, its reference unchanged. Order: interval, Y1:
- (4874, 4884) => 4874.22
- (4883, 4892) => 4891.08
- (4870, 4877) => 4874.22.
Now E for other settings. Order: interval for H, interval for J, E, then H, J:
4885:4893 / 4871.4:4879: 0.007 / 0.087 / 0.094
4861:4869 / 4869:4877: 0.004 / 0.090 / 0.094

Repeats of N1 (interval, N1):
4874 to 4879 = 0.093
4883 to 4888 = 0.080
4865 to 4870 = 0.089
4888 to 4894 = 0.092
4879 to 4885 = 0.083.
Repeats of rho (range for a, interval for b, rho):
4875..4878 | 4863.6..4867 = 1.2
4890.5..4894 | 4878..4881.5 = 7.2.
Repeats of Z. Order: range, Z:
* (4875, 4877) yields 1.026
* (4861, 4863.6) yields 1.040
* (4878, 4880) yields 1.058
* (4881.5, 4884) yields 1.092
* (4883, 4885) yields 1.098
